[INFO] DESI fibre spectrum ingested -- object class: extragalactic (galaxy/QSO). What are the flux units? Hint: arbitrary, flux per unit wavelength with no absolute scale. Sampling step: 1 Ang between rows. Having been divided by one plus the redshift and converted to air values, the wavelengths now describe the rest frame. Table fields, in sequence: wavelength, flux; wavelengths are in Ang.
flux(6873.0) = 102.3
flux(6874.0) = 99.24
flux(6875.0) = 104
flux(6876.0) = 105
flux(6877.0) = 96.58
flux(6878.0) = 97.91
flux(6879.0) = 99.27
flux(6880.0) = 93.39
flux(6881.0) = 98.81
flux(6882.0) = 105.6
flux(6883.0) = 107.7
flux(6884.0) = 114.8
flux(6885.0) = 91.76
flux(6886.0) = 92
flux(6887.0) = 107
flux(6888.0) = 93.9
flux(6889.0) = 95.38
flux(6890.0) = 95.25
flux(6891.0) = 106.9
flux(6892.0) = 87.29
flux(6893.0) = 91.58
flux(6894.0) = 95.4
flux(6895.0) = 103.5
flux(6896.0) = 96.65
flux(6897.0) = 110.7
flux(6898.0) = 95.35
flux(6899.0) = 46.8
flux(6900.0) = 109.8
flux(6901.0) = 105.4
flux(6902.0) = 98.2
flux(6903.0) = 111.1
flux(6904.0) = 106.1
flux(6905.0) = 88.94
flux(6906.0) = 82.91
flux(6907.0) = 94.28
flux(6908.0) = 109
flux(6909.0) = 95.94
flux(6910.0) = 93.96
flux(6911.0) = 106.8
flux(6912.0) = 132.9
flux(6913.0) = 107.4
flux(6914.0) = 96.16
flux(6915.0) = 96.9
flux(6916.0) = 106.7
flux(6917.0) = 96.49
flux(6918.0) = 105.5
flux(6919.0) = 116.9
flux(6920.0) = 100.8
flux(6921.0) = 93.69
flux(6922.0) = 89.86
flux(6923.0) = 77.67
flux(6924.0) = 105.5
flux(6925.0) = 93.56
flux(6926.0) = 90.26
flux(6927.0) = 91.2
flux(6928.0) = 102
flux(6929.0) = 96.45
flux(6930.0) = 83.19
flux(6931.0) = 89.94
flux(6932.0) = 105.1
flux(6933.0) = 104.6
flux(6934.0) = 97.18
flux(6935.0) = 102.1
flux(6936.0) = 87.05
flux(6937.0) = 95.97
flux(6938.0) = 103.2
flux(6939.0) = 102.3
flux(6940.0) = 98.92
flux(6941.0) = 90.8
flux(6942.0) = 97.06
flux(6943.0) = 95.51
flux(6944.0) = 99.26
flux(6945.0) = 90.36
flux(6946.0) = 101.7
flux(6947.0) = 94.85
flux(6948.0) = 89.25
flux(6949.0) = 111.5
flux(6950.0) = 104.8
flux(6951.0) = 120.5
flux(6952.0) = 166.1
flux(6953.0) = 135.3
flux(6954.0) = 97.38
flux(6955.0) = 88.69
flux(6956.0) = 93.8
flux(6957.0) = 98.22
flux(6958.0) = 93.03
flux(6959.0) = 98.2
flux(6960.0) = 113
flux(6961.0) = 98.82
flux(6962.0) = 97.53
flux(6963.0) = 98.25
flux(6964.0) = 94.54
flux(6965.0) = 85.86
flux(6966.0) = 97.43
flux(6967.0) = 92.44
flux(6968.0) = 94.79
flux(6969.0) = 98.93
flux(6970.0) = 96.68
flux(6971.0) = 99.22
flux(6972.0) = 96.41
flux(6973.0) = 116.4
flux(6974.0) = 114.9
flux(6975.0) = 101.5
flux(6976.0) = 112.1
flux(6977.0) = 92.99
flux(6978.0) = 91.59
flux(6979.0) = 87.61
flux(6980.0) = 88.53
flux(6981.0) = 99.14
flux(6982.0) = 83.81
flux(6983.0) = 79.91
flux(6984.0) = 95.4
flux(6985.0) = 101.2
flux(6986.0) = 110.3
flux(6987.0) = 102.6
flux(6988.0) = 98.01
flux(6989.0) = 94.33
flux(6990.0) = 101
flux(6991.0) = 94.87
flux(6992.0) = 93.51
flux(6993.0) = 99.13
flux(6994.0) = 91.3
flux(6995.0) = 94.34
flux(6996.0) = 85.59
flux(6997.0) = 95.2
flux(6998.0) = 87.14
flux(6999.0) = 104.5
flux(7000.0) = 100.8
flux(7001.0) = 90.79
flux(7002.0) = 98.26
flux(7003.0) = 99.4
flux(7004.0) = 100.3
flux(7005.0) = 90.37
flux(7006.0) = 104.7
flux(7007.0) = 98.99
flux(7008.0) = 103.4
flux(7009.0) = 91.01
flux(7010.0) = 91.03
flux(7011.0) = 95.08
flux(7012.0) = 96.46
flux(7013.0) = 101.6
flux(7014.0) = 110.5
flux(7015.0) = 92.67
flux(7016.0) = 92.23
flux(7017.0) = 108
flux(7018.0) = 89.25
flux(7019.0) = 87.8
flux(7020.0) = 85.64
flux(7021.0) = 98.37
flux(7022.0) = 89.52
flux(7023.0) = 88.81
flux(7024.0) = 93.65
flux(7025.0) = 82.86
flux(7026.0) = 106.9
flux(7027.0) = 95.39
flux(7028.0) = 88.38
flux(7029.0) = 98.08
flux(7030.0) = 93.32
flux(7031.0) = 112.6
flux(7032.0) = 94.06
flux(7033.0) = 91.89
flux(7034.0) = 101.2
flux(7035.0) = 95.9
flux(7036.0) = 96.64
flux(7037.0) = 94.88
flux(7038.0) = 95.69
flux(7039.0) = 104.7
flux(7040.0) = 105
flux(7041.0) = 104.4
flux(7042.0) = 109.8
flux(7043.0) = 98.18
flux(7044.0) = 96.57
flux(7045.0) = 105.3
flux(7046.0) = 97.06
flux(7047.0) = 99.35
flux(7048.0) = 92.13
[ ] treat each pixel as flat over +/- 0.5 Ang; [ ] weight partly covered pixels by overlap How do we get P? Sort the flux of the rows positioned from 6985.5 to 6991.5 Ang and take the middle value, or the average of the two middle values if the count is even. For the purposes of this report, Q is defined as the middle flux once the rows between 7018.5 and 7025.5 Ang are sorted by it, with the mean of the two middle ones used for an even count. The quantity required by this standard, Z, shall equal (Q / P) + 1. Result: 1.89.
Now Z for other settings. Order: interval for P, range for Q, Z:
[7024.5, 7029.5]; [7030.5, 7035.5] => 2.01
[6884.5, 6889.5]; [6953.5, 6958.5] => 2.00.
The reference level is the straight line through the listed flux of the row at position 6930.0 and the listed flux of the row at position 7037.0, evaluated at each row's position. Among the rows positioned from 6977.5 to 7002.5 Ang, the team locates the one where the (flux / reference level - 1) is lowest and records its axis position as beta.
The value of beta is 6983.0 Ang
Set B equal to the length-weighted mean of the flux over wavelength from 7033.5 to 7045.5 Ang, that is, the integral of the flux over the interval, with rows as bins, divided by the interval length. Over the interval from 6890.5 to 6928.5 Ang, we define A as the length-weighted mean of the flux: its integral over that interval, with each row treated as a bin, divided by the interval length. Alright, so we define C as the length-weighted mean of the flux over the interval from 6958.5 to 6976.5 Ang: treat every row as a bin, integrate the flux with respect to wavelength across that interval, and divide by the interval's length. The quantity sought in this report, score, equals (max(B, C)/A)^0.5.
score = 1.01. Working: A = 98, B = 101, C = 100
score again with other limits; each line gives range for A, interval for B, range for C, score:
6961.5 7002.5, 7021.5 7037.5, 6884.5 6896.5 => 1.00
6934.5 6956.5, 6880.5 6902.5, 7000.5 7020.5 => 0.97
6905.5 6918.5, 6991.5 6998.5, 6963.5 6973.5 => 0.98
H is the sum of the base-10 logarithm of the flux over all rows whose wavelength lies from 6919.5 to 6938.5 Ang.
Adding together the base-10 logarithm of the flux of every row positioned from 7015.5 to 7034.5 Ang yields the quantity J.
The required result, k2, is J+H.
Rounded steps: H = 37.6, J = 37.5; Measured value 75.1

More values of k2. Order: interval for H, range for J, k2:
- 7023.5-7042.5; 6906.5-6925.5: 75.9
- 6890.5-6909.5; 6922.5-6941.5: 75.2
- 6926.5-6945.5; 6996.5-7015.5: 75.5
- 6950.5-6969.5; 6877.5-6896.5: 76.0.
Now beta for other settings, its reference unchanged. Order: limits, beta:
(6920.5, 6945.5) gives 6923.0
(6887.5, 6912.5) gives 6899.0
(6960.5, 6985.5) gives 6983.0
